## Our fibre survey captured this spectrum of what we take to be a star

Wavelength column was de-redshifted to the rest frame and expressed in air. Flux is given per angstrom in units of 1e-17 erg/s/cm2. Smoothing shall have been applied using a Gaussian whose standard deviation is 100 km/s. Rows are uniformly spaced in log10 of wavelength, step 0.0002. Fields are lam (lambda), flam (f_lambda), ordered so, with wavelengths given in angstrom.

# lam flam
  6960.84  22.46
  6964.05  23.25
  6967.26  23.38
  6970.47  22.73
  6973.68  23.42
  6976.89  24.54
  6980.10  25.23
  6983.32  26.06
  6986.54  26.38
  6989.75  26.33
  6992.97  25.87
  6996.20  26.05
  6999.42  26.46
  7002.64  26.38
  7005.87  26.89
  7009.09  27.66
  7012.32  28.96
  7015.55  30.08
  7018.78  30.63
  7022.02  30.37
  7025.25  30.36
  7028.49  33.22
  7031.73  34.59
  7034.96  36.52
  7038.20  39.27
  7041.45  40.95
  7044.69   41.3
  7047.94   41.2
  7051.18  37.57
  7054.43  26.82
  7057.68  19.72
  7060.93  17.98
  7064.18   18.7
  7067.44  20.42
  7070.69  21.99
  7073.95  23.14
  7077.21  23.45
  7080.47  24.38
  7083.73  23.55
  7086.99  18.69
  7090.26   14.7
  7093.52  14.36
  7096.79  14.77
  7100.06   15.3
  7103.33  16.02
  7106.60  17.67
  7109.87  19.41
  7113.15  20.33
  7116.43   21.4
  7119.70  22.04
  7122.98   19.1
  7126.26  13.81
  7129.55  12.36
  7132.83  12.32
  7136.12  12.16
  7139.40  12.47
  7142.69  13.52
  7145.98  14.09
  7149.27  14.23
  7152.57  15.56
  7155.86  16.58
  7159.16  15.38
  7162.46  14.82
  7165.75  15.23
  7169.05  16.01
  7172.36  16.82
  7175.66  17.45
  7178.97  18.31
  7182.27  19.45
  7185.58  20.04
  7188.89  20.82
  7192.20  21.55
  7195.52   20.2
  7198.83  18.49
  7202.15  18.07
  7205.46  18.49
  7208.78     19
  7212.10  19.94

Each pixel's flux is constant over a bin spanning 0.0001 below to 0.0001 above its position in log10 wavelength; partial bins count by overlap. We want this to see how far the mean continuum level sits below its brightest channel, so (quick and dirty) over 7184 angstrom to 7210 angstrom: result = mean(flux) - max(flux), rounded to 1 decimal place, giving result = -2.0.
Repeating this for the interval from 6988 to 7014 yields -2.1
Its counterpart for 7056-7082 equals -3.2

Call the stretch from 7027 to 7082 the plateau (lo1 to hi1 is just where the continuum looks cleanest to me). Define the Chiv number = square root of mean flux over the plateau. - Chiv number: 5.4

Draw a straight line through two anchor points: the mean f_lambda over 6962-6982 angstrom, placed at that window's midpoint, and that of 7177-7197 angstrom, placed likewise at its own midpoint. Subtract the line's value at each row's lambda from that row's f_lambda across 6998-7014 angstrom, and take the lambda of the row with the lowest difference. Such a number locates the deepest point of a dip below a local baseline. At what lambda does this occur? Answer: 7002.64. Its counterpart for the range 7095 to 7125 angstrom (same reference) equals 7096.79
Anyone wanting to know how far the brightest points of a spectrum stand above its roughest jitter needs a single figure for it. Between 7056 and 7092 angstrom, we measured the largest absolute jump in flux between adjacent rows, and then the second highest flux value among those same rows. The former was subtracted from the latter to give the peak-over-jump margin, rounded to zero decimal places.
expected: 19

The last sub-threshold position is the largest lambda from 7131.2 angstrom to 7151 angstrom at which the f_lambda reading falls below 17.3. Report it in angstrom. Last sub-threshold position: 7149.27 angstrom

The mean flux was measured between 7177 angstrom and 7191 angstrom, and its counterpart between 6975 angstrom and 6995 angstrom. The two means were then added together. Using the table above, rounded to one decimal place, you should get 45.4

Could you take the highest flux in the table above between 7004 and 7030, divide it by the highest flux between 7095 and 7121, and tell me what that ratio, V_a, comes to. 1.51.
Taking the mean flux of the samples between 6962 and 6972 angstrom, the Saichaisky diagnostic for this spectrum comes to 23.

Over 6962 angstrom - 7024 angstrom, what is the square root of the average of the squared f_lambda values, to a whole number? 26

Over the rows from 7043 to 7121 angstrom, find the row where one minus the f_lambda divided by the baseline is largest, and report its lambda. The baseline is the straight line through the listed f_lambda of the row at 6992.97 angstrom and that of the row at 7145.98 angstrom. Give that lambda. 7093.52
